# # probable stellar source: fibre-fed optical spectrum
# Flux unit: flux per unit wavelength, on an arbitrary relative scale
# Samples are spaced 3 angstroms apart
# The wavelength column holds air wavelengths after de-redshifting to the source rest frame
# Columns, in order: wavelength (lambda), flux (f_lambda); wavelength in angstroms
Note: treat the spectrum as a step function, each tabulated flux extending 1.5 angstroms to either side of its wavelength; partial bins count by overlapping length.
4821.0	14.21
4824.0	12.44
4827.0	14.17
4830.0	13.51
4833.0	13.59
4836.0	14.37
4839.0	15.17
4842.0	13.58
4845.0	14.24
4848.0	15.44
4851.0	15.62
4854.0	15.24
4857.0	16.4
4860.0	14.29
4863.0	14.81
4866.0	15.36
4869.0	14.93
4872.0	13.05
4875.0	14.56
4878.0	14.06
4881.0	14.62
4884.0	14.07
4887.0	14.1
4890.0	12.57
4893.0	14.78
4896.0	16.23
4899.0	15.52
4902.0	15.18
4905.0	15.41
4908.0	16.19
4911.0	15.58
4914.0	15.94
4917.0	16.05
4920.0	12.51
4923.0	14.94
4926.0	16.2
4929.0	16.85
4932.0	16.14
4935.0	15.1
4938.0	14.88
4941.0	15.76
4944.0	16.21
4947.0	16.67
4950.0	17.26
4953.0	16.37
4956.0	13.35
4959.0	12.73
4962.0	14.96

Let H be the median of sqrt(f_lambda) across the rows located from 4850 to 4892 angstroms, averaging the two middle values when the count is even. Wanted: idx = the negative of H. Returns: -3.82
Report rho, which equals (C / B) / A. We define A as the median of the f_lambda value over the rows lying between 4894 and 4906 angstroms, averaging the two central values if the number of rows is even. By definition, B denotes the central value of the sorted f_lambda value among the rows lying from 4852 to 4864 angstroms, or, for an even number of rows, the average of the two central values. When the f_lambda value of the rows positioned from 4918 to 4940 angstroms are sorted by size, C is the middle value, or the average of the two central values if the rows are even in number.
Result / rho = 0.0650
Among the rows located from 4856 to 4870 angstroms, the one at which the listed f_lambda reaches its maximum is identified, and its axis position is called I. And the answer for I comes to 4857.0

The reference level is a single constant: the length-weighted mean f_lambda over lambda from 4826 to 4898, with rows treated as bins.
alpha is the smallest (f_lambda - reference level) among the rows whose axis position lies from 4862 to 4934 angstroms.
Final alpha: -2.03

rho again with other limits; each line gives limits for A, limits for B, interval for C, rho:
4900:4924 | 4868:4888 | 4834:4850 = 0.0658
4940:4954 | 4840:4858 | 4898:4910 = 0.0616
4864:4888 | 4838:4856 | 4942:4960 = 0.0748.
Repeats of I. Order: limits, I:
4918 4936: 4929.0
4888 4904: 4896.0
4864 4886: 4866.0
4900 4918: 4908.0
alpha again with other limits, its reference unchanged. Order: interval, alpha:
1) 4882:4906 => -1.97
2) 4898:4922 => -2.03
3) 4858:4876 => -1.49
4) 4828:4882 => -1.49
